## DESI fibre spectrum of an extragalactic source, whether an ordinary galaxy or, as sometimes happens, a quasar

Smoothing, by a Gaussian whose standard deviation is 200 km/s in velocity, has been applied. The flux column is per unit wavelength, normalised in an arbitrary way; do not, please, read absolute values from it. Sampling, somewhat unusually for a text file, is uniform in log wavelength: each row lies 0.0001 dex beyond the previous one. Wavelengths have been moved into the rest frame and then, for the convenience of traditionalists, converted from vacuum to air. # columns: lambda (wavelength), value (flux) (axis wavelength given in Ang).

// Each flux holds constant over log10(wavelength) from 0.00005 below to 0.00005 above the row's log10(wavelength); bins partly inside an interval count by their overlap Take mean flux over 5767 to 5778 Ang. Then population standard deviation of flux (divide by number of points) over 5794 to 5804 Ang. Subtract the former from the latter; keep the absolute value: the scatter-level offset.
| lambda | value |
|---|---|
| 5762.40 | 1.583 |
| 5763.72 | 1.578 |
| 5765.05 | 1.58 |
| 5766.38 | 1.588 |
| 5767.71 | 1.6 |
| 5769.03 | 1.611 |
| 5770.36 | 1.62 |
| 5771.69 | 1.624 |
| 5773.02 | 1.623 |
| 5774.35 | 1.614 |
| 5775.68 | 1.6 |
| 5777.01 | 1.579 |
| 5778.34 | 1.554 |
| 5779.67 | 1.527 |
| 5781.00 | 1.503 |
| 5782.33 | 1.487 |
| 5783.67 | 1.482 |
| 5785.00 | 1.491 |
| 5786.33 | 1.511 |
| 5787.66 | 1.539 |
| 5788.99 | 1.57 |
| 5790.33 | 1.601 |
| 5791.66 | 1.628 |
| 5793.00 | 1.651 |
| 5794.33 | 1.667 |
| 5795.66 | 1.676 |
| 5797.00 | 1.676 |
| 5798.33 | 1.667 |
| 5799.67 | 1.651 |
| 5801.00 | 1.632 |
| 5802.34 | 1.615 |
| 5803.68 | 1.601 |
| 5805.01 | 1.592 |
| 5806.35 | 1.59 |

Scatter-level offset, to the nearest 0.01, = 1.58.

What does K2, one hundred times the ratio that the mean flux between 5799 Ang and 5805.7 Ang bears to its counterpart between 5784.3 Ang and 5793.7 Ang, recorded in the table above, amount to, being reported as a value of 103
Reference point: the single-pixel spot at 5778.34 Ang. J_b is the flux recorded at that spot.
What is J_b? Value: 1.554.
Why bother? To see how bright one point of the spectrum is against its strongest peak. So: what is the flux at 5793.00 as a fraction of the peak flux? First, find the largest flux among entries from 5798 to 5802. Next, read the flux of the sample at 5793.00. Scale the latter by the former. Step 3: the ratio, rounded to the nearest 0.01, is 0.99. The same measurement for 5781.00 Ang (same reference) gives 0.90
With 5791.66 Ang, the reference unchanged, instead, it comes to 0.98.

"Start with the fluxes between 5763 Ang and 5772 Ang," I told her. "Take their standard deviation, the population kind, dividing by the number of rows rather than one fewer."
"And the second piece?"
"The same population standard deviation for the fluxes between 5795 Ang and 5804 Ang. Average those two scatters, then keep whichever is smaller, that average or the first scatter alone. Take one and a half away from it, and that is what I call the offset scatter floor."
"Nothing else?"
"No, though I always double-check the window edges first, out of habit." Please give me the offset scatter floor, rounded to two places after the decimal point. -1.48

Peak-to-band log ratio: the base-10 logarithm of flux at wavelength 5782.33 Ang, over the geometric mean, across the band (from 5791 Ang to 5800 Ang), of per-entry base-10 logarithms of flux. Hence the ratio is 0.78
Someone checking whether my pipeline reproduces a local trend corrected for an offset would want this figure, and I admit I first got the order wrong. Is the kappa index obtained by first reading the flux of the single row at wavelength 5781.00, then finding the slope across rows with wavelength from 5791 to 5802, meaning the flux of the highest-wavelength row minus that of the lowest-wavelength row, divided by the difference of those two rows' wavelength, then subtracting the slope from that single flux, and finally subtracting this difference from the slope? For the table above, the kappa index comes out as -1.50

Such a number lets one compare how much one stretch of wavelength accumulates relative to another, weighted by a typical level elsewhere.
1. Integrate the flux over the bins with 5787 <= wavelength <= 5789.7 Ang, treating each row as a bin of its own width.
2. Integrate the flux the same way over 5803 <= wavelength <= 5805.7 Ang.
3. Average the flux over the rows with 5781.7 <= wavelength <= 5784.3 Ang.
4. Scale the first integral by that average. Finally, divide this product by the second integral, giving 1.44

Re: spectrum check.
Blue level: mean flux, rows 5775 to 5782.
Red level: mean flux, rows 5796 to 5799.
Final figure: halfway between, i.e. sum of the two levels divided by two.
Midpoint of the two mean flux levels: 1.61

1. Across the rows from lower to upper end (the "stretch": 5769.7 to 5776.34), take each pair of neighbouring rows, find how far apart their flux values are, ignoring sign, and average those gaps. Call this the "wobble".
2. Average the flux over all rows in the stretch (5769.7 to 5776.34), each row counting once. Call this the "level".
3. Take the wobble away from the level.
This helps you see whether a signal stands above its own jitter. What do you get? 1.61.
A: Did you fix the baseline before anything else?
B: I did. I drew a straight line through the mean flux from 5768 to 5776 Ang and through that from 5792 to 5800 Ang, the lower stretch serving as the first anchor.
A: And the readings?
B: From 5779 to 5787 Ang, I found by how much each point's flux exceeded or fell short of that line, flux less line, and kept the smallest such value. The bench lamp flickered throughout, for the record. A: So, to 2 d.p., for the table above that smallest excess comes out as -0.16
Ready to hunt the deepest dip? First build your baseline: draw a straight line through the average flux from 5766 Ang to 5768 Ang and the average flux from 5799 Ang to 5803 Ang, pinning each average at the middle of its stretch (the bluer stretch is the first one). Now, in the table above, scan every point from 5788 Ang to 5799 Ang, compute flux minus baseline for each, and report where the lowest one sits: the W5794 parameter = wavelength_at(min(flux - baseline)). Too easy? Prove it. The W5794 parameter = 5788.99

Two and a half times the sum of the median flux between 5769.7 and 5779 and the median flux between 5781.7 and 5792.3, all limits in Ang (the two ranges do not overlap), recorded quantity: 7.85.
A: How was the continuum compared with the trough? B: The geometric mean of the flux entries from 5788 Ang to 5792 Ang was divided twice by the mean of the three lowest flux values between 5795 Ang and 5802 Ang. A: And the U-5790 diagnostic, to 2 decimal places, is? 0.59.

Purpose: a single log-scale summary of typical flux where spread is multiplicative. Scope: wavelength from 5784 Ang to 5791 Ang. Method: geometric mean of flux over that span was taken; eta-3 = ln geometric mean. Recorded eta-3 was 0.433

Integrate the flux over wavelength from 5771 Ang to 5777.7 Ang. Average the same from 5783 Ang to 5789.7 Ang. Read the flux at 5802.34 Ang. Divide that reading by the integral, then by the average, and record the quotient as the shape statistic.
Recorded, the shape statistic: 0.099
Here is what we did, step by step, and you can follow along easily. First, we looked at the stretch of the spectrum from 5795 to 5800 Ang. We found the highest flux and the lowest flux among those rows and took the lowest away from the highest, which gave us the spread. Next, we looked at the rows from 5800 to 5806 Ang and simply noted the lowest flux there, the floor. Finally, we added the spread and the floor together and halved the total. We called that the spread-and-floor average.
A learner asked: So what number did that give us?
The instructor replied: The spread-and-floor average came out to 0.81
